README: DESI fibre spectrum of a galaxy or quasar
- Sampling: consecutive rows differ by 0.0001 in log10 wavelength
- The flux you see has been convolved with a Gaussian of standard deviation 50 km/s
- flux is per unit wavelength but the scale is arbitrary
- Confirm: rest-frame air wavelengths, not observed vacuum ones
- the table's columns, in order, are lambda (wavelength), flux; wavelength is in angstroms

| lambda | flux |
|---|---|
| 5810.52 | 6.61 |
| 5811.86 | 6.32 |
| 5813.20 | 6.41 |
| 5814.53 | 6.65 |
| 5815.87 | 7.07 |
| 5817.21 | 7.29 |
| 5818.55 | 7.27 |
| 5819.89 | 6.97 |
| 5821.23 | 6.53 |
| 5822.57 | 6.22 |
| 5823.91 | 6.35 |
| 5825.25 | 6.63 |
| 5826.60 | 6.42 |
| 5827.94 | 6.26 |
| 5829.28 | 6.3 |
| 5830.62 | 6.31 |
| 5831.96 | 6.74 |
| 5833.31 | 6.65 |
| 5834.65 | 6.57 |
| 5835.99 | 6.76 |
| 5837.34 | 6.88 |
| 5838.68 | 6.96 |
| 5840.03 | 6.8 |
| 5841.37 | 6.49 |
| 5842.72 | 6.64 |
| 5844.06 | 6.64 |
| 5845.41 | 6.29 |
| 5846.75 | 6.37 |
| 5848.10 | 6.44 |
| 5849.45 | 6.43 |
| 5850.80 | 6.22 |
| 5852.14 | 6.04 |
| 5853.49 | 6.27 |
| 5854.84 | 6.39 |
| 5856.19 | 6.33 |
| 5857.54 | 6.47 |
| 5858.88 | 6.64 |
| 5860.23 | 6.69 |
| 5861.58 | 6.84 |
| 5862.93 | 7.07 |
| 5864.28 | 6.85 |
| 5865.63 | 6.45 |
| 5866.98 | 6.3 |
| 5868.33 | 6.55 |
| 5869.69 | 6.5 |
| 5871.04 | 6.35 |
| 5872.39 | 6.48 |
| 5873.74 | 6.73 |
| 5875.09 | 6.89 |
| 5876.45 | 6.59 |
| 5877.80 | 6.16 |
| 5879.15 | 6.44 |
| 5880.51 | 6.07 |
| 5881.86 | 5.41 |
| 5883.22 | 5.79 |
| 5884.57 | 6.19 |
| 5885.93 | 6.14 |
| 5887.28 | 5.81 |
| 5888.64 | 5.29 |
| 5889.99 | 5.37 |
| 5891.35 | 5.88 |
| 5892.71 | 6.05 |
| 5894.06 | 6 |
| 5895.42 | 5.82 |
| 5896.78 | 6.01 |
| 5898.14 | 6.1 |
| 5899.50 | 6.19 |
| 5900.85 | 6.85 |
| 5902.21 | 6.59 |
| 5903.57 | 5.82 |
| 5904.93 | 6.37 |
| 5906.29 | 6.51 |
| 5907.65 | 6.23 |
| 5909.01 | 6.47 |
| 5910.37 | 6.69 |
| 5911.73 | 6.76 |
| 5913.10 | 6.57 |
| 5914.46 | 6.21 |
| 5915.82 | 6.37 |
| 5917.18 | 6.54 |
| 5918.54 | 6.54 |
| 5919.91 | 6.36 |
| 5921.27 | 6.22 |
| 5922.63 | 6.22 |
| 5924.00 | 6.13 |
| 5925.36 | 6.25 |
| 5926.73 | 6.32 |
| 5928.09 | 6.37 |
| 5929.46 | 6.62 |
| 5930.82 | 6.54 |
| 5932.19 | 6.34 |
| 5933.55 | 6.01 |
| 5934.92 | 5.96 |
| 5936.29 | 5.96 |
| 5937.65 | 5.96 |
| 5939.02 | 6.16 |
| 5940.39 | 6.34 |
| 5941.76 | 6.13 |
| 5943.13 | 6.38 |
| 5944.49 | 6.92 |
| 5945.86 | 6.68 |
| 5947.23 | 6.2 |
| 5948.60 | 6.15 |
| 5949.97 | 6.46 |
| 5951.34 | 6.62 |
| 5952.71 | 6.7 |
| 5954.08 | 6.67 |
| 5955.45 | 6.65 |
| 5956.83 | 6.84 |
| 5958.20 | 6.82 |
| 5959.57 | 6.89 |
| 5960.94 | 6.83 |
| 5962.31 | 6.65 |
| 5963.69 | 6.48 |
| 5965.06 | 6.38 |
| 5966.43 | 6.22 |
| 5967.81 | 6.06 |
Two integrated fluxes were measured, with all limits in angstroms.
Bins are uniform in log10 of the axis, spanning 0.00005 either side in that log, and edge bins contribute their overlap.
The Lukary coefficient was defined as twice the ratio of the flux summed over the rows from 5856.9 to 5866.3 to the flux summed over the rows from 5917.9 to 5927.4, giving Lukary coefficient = 2.13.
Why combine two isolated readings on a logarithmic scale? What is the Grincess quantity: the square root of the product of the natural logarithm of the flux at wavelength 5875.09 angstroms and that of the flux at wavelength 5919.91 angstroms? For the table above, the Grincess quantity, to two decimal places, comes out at 1.89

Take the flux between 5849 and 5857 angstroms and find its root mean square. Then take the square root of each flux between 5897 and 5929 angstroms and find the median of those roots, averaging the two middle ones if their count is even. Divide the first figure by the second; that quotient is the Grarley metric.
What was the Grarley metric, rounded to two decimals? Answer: 2.49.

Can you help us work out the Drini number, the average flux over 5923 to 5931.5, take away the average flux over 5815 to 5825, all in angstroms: -0.4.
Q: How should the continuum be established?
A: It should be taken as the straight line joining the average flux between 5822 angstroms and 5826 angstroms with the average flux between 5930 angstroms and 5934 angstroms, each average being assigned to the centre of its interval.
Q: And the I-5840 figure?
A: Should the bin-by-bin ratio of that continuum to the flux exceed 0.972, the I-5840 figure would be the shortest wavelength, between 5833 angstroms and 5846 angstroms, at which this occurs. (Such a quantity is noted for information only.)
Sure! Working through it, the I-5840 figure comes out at 5834.65 angstroms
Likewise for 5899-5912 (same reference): 5899.50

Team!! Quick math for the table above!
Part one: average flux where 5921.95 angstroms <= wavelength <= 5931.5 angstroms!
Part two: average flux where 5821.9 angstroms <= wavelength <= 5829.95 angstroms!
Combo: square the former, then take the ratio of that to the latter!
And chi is 6.34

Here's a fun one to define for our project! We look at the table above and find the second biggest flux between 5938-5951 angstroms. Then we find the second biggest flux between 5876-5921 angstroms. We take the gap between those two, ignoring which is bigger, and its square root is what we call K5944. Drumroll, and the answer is 0.28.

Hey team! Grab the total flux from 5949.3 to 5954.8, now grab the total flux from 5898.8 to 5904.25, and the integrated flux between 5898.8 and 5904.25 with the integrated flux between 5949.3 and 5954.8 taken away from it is -1.7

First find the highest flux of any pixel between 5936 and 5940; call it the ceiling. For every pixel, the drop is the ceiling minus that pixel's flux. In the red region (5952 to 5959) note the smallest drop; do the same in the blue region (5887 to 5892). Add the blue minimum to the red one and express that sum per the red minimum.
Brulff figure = 1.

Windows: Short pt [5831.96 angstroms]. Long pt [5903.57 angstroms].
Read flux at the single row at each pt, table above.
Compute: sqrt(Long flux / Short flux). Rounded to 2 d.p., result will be 0.93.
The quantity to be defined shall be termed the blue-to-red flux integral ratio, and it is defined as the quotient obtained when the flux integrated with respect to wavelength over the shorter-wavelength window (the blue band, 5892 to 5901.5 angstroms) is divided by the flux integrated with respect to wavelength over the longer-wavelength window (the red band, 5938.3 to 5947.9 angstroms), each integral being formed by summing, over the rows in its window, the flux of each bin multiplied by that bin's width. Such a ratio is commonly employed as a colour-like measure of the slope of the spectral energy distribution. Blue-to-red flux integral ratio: 0.95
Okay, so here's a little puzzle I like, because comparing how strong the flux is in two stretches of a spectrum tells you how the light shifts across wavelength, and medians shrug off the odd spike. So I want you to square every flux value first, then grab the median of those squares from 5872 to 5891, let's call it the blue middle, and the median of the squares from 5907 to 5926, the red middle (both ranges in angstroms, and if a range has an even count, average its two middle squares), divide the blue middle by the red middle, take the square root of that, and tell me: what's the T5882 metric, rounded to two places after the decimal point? 0.97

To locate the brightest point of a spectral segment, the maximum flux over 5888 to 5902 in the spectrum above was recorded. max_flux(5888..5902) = 6.85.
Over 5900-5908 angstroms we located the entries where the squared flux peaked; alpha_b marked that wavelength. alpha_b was 5900.85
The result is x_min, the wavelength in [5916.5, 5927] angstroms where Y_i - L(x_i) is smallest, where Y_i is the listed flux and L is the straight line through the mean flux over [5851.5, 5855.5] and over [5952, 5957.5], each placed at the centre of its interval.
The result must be 5924.00 angstroms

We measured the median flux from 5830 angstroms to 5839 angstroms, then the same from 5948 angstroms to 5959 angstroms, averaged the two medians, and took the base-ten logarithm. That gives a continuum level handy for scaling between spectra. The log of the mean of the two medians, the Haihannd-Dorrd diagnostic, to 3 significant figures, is 0.826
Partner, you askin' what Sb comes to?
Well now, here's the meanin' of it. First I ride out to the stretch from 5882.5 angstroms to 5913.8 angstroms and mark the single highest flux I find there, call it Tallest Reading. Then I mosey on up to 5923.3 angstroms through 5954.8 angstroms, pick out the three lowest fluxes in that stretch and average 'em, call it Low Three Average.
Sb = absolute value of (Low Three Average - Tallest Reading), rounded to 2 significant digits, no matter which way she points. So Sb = 0.89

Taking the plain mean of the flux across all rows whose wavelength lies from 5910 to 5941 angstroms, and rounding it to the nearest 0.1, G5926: 6.3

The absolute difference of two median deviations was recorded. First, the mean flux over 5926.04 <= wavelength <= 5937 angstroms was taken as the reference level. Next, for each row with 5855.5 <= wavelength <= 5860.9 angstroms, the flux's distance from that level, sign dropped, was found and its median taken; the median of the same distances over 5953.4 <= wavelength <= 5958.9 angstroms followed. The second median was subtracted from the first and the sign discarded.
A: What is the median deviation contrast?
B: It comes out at 0.19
